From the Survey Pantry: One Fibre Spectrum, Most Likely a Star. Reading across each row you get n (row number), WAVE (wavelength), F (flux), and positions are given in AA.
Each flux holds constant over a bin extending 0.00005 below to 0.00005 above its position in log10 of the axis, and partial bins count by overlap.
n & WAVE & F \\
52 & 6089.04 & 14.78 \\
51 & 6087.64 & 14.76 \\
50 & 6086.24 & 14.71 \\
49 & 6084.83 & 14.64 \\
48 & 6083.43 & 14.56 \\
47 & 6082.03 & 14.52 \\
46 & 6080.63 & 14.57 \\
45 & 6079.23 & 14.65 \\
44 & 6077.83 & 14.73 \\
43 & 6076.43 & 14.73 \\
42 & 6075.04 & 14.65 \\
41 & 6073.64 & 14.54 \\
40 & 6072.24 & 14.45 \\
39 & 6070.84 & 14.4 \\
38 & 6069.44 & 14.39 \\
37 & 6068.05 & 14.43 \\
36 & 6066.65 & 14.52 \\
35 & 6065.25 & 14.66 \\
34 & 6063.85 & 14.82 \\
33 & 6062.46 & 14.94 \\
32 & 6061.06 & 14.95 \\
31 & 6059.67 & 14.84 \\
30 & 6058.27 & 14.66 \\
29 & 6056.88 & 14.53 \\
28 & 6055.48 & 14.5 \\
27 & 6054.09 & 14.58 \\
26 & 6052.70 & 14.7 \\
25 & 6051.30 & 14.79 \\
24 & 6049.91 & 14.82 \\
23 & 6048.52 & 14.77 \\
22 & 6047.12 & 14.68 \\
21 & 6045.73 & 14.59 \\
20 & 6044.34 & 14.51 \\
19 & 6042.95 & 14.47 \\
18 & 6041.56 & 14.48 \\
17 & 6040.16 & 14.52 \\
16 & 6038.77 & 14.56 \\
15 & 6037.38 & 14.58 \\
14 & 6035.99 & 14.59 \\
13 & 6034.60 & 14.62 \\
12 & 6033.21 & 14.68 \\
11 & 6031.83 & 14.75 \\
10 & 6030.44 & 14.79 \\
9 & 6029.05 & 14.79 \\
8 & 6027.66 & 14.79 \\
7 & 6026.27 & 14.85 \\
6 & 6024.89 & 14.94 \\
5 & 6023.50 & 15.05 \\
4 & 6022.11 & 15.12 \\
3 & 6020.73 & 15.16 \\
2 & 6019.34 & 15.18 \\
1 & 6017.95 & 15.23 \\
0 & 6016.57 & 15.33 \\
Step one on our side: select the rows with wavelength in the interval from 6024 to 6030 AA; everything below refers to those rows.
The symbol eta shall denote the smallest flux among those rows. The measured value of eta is 14.79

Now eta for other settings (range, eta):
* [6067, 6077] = 14.39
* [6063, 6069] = 14.43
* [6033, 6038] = 14.58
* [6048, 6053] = 14.7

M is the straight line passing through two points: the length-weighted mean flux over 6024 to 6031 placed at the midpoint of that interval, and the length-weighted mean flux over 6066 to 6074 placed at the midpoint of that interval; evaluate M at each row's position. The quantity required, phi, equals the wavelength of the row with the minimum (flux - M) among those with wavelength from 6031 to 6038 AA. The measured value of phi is 6035.99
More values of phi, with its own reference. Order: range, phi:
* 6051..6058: 6055.48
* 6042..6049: 6042.95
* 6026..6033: 6031.83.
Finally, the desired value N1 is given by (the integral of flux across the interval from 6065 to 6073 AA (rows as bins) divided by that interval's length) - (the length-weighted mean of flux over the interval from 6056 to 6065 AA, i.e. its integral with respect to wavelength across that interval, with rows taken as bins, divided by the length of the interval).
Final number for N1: -0.32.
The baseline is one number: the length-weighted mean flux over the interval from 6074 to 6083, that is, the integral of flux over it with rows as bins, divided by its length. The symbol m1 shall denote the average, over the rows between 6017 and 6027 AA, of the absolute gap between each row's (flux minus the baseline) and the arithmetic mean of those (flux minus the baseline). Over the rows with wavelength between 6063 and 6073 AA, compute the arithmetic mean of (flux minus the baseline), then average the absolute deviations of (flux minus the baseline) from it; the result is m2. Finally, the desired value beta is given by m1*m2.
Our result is 0.014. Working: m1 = 0.11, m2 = 0.123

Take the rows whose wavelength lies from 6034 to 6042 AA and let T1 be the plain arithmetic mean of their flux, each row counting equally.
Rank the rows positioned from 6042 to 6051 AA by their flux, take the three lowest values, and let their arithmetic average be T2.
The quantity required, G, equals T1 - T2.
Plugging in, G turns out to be 0.035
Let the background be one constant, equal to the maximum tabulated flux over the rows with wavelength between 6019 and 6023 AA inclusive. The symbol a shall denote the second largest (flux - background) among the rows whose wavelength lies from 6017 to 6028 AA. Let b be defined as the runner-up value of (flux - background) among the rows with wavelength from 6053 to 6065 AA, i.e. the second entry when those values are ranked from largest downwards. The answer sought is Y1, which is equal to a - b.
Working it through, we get 0.240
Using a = 0.00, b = -0.24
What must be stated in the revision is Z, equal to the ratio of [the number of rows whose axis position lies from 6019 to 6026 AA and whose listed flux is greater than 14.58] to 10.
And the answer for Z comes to 0.50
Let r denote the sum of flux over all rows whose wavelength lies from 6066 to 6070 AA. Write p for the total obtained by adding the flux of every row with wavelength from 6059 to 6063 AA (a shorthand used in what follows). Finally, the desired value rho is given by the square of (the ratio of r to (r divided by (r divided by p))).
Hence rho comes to 0.939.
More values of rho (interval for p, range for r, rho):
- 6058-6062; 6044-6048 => 0.970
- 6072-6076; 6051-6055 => 1.020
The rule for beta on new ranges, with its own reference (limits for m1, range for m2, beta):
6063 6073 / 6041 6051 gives 0.015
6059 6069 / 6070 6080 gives 0.019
